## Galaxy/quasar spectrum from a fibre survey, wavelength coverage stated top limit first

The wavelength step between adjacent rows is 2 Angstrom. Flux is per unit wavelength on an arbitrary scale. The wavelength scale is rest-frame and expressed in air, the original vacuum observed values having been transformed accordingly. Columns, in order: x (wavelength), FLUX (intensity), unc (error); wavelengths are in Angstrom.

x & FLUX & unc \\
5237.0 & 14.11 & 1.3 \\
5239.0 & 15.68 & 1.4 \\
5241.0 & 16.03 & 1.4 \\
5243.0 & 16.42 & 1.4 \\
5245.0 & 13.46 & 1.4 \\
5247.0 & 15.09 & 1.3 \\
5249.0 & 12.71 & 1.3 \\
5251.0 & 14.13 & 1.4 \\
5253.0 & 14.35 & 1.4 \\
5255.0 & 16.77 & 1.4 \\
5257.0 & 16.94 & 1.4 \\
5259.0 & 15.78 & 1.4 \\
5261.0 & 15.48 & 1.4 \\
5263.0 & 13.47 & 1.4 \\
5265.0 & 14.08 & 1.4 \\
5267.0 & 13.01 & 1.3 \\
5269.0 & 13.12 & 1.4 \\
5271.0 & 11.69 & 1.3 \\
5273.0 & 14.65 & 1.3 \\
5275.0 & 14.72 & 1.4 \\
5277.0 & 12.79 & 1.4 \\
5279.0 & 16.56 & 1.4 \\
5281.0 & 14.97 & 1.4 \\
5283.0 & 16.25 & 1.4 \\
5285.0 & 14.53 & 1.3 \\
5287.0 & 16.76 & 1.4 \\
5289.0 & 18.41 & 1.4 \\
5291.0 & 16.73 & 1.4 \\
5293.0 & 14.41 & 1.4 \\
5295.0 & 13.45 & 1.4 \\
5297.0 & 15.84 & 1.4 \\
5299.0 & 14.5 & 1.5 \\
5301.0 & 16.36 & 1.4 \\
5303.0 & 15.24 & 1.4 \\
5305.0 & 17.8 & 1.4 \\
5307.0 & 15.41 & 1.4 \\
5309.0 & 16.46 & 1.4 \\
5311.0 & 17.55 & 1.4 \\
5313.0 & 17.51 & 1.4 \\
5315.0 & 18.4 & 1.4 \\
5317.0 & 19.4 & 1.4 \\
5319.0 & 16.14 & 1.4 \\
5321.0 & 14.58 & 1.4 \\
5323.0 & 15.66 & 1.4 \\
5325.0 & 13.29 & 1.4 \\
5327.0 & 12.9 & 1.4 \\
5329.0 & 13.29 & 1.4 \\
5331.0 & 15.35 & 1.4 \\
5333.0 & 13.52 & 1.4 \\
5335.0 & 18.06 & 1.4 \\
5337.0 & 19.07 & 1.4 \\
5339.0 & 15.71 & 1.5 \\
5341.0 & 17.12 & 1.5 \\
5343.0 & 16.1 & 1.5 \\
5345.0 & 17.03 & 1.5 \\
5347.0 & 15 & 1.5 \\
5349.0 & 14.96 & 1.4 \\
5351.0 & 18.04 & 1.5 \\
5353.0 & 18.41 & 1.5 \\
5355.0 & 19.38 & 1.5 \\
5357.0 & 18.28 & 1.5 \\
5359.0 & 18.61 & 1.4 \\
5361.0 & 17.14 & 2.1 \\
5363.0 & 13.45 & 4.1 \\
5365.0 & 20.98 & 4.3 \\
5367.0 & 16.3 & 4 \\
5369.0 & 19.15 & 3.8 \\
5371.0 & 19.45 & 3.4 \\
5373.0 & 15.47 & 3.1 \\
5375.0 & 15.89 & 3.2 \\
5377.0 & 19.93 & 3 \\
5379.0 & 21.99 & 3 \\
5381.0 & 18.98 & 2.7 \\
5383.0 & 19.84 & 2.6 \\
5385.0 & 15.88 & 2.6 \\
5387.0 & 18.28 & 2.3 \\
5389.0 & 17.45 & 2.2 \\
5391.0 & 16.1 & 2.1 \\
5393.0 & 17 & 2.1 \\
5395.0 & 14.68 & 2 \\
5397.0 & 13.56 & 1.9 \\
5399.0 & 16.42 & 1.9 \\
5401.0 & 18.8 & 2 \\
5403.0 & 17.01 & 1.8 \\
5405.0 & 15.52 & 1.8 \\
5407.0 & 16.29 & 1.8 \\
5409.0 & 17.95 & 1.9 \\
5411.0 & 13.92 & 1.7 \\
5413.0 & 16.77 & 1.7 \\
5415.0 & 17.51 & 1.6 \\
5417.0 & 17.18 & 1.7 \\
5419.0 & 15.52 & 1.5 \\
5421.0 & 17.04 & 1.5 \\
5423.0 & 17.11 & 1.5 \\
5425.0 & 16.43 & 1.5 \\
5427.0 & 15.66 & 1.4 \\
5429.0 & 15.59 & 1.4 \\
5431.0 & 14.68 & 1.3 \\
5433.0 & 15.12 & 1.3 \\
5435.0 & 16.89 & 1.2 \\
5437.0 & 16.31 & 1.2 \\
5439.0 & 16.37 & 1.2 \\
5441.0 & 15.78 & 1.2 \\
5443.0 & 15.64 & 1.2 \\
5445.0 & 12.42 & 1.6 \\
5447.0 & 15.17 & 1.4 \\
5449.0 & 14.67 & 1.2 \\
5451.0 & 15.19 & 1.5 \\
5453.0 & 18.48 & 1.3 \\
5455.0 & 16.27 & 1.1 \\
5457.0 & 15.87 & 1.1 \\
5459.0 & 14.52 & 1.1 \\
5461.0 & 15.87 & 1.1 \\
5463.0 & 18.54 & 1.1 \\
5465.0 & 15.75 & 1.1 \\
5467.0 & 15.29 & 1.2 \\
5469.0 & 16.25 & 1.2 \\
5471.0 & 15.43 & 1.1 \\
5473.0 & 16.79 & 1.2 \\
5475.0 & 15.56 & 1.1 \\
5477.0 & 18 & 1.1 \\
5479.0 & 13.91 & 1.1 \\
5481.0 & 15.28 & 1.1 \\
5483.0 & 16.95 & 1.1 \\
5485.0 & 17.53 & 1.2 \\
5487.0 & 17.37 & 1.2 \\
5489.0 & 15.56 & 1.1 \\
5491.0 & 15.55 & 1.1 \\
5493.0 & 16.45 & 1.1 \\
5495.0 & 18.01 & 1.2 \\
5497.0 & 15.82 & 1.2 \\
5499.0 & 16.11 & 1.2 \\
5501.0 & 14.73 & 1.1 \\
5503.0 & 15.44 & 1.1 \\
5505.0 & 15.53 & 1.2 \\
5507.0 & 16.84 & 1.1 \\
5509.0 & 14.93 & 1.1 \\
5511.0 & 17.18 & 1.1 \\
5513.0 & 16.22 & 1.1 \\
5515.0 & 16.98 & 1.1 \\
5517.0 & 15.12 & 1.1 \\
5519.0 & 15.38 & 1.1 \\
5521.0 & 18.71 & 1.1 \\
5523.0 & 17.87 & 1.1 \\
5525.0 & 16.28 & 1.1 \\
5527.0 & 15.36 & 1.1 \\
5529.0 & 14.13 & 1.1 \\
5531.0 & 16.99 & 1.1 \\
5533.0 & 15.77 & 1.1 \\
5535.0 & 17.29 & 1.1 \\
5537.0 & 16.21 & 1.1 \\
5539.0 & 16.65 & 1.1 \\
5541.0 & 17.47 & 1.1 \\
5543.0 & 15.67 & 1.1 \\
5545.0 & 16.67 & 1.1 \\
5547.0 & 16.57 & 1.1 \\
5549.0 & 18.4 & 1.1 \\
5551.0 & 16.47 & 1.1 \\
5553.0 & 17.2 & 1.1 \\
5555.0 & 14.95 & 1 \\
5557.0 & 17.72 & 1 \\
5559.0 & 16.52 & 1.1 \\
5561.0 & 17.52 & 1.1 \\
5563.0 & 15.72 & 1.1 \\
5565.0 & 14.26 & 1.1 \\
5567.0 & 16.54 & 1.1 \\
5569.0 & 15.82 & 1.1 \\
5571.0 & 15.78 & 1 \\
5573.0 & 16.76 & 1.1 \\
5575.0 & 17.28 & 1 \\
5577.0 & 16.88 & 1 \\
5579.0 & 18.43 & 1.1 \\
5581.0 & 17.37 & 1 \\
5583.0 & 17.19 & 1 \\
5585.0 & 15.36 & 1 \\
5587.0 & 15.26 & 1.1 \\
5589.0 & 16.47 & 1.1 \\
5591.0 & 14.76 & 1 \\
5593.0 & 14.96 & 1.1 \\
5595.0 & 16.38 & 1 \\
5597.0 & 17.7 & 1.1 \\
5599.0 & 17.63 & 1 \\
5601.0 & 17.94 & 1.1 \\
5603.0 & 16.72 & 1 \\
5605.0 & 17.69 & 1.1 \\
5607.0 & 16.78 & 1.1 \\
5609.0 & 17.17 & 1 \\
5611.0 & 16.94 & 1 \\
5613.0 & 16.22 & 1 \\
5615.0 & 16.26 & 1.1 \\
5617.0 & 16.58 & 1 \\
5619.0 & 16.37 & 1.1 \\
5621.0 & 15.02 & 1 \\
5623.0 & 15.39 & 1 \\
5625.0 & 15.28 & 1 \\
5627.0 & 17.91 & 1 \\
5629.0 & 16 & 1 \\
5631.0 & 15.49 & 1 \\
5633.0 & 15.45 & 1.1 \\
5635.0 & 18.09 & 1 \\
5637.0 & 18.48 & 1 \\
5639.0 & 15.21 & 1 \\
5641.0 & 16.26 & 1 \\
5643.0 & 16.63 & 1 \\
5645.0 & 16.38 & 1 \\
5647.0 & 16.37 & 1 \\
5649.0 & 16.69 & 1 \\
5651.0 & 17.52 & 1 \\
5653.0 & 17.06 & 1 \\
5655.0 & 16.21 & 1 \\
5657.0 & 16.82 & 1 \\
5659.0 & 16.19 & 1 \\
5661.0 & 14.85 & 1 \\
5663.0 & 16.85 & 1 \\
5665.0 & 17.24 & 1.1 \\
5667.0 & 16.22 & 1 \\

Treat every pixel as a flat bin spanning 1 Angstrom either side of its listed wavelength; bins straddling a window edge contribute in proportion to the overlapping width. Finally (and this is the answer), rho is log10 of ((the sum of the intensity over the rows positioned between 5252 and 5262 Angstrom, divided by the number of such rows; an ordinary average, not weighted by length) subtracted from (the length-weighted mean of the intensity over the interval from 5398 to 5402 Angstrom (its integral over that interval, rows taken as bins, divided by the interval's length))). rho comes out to 0.24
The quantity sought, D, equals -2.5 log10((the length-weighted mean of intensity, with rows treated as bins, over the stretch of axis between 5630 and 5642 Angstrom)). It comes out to -3.04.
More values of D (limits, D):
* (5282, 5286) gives -2.97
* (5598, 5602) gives -3.13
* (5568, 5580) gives -3.06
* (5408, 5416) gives -3.05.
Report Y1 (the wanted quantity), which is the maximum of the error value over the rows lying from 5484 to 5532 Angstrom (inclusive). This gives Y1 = 1.20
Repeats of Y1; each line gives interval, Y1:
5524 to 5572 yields 1.10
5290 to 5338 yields 1.50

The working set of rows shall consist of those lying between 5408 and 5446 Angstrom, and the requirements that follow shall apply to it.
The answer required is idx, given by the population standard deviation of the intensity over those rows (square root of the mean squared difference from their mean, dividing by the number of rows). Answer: 1.30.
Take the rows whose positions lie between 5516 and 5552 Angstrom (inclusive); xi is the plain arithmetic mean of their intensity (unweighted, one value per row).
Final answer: 16.5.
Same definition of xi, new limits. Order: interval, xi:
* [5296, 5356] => 16.3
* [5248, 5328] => 15.3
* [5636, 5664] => 16.5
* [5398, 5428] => 16.6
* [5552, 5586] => 16.5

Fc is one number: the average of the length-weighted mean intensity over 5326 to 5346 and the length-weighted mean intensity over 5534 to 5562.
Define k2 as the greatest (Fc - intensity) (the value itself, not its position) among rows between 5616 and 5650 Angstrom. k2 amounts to 1.3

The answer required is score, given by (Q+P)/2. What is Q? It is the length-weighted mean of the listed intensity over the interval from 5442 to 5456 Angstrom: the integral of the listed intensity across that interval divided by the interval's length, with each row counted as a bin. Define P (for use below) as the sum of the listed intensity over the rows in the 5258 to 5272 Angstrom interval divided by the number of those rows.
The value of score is 14.6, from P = 13.8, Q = 15.4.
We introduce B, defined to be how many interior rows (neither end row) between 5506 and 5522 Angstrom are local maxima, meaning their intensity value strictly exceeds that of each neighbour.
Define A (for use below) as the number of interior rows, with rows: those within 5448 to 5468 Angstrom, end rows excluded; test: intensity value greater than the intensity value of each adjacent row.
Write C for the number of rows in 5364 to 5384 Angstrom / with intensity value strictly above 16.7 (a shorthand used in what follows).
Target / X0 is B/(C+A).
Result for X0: 0.22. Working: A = 2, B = 2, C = 7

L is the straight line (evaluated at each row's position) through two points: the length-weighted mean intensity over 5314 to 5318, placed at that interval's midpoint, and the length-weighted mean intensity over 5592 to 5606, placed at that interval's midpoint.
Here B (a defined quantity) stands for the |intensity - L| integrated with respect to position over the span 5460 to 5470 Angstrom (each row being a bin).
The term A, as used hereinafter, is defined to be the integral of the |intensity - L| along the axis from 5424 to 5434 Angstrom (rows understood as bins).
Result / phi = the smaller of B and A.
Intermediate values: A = 26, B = 18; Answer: 18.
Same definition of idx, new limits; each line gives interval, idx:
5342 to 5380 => 2.18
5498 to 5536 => 1.14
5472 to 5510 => 1.11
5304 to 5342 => 1.96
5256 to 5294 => 1.68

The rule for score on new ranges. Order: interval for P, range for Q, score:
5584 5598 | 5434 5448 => 15.7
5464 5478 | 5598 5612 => 16.7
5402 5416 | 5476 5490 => 16.4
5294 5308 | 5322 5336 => 15.0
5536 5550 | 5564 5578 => 16.5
